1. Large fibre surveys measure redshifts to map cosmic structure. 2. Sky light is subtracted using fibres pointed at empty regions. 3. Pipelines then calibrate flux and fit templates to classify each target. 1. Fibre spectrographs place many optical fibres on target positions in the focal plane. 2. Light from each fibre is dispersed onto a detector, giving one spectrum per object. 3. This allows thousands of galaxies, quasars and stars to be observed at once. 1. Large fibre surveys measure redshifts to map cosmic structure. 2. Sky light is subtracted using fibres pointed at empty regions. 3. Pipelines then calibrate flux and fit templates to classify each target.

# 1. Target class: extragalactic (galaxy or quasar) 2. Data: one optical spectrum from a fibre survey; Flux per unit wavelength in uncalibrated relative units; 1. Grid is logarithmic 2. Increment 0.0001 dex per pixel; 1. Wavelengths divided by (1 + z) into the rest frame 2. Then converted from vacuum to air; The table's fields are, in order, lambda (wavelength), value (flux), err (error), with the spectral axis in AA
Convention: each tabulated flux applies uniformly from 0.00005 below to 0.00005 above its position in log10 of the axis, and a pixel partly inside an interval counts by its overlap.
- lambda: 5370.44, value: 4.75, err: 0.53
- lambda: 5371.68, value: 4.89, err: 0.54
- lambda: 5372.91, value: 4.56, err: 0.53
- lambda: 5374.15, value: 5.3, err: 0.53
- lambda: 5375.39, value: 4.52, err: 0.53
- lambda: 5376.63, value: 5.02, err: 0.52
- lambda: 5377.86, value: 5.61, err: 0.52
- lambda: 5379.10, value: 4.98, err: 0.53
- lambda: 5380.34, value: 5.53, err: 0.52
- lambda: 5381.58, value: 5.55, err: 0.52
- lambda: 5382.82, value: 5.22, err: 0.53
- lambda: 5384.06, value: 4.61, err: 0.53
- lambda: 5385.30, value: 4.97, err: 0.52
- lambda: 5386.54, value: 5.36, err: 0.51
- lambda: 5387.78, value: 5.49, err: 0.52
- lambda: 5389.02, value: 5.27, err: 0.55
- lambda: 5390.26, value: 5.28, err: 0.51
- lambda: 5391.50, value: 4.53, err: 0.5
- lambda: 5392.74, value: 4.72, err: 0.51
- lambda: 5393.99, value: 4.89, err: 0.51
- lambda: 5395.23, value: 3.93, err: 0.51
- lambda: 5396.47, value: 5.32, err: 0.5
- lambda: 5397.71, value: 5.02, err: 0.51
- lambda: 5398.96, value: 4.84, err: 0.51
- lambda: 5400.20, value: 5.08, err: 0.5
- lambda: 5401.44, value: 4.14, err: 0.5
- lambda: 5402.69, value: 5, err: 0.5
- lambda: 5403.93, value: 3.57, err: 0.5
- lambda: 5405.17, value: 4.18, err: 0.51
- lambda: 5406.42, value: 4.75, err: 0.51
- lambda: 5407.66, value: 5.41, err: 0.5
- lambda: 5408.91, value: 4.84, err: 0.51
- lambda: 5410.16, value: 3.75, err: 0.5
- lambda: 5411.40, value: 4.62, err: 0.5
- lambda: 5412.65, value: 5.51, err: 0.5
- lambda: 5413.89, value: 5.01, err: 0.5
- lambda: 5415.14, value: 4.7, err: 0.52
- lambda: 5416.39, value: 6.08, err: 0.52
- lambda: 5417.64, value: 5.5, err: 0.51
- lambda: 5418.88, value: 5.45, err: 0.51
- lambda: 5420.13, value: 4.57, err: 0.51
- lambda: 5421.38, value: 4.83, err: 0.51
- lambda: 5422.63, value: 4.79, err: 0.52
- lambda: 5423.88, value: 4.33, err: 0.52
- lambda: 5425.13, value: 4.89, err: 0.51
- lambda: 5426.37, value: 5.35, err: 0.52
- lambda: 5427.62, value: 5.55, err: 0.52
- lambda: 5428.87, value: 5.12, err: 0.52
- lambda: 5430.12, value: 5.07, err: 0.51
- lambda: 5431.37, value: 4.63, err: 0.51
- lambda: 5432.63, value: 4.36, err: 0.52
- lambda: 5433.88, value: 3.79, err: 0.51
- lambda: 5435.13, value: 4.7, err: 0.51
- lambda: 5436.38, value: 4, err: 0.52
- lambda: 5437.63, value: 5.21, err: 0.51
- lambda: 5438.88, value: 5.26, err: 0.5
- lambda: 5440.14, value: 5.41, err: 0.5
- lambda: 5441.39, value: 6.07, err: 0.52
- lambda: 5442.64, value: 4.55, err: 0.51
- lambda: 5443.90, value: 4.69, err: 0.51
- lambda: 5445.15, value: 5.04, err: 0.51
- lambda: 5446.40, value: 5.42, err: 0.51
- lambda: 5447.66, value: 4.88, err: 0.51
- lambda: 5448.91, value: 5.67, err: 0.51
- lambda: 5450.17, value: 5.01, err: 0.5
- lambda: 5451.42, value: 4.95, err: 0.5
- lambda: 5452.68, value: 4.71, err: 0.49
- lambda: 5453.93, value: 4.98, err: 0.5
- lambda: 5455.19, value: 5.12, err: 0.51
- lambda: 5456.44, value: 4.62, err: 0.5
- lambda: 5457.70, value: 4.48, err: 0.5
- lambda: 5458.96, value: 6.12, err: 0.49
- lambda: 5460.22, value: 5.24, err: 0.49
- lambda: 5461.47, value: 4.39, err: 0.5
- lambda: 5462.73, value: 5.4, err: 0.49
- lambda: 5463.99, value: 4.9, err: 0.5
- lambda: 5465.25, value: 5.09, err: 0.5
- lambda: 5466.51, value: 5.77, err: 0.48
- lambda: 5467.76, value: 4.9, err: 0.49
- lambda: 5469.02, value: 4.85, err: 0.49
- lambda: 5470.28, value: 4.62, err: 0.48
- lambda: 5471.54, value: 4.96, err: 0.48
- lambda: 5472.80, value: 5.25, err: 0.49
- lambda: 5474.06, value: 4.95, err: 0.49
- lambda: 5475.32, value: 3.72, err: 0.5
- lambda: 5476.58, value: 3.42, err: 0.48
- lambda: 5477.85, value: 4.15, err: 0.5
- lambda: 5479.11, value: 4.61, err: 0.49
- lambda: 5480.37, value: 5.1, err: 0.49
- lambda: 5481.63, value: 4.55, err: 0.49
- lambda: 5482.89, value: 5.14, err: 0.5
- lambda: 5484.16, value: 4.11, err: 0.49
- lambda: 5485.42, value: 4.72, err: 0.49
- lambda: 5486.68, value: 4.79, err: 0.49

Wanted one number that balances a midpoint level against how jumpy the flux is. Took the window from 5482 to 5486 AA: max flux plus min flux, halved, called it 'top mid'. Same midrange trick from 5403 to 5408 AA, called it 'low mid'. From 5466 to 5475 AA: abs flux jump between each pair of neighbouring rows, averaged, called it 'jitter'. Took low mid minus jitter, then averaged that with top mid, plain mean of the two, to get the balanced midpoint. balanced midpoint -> 4.38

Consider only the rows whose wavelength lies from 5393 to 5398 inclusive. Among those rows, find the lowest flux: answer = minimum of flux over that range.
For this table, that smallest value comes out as 3.93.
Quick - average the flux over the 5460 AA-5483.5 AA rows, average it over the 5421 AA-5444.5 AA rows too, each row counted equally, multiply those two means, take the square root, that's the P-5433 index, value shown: 4.83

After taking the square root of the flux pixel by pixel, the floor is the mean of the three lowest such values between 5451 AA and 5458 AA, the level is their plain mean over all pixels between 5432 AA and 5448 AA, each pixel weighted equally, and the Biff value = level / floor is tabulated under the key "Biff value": 1.03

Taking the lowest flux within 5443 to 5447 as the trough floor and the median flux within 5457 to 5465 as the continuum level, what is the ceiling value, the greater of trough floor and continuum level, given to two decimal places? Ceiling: 5.07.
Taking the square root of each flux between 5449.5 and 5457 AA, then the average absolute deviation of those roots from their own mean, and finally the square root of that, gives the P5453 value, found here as 0.188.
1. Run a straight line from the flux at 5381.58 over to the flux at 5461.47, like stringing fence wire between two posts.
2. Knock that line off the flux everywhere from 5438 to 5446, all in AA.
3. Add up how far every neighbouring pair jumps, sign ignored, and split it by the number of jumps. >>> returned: 0.57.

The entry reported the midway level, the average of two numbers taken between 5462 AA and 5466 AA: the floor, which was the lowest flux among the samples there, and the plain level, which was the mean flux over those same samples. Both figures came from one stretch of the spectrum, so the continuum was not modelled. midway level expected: 5.0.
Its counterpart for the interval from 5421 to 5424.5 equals 4.5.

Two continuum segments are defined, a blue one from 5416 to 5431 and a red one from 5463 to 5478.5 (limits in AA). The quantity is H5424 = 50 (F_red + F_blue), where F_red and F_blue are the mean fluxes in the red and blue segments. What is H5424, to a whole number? 492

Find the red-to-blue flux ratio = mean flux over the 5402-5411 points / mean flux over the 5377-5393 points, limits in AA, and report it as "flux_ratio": 0.87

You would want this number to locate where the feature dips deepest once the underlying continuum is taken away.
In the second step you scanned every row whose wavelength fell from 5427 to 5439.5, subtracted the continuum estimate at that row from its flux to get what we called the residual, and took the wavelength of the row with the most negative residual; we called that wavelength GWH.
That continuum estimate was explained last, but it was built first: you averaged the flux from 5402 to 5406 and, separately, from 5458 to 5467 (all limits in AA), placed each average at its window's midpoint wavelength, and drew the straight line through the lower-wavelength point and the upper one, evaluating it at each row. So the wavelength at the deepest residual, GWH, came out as 5433.88 AA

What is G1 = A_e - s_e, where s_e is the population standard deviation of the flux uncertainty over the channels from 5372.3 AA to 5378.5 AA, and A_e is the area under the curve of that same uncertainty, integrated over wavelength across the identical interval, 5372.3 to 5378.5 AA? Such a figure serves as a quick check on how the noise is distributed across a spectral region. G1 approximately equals 3.3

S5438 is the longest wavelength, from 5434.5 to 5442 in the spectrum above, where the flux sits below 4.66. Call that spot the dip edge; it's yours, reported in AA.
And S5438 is 5436.38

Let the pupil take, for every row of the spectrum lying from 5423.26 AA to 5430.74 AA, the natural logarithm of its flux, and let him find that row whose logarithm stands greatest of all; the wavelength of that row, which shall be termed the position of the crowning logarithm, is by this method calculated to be 5427.62 AA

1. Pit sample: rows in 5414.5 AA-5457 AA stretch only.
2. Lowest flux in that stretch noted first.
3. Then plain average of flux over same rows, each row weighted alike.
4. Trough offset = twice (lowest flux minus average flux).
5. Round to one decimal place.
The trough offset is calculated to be -2.4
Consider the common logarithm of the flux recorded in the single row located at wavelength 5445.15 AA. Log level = 0.702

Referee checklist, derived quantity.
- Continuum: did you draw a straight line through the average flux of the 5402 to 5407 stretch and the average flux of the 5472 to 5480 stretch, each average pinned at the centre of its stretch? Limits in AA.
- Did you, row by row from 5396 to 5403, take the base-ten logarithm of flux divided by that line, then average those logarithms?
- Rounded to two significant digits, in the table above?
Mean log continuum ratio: 0.048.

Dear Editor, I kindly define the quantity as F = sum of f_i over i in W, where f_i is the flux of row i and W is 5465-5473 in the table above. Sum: 35.4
